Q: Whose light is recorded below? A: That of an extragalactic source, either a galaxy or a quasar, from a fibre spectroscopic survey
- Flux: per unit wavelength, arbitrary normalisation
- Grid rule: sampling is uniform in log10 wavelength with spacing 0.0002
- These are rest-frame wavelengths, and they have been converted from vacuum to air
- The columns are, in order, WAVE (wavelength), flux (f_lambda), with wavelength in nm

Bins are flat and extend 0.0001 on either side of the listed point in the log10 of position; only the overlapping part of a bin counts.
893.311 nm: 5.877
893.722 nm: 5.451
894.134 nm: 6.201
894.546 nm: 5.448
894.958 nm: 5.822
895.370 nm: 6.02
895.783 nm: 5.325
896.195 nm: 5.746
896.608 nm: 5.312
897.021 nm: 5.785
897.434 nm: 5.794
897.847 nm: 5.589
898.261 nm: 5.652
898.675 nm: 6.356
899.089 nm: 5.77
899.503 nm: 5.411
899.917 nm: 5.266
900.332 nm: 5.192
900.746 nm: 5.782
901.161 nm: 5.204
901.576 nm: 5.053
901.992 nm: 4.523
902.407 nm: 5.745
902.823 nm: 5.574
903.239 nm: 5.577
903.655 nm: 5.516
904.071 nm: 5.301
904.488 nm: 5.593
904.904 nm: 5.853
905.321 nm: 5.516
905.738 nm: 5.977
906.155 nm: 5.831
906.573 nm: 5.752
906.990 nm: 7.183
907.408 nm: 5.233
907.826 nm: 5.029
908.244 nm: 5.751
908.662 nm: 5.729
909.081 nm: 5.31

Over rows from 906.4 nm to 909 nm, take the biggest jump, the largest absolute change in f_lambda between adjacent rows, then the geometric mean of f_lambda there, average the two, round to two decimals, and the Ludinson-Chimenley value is 3.85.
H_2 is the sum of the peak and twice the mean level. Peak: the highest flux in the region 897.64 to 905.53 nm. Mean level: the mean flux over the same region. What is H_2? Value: 17.4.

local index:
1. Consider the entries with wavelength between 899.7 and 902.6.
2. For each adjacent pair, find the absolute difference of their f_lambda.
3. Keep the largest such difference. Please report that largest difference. 1.2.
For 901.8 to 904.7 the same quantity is 1.2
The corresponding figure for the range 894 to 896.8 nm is 0.8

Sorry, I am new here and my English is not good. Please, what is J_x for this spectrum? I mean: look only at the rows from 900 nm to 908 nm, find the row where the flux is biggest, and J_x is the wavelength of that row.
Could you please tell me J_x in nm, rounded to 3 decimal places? 906.990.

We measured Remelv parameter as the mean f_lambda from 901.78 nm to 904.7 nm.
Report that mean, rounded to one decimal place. 5.4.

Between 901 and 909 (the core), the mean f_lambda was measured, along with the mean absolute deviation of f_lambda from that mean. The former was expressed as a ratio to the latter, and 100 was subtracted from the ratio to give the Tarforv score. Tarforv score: -83.6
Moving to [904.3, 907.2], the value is -83.2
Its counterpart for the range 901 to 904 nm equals -84.0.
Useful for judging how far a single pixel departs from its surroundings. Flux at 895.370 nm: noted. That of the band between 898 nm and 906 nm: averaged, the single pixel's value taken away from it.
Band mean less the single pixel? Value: -0.5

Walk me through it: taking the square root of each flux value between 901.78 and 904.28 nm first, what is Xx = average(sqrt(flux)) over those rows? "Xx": 2.32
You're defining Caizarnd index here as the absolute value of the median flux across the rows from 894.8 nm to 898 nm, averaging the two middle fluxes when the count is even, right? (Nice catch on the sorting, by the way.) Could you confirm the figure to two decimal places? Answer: 5.77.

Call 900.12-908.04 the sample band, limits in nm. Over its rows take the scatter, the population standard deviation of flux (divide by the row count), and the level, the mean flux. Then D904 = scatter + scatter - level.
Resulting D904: -4.51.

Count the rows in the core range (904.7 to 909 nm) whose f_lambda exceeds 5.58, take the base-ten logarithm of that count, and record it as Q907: 0.85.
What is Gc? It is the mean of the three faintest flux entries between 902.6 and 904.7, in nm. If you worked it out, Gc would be 5.46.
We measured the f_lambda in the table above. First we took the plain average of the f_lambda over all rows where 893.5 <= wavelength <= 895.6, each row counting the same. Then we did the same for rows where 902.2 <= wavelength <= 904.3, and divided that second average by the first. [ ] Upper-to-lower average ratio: 0.96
